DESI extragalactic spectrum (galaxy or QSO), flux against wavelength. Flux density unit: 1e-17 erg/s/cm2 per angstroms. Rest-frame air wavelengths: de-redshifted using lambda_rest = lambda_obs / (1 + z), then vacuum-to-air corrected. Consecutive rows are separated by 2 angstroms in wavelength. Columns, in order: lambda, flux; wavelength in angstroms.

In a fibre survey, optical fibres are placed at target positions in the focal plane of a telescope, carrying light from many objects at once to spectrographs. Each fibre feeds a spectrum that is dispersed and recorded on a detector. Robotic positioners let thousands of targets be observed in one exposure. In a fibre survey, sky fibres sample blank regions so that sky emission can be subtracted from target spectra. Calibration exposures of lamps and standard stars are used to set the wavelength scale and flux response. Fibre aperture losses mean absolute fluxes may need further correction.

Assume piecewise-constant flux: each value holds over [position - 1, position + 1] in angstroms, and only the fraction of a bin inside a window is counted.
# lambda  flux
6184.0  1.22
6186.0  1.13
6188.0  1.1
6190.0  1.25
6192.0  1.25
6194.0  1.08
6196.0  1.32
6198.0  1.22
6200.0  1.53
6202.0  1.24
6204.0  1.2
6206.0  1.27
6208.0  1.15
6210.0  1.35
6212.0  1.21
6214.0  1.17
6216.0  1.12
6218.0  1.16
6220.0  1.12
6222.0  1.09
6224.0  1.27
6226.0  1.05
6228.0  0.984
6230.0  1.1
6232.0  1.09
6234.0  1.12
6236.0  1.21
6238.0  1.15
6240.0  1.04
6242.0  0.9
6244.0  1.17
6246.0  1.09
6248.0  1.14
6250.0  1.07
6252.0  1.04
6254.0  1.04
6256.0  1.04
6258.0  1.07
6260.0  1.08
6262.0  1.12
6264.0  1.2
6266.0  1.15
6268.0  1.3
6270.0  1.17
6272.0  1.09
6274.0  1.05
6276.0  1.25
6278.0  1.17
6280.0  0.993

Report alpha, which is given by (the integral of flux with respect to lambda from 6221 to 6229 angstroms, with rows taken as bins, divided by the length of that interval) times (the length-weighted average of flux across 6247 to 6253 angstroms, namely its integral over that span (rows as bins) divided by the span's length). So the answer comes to 1.2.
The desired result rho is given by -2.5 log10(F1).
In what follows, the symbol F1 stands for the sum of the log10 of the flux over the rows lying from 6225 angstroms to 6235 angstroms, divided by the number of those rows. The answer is 3.9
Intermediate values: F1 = 0.03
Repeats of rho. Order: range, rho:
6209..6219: 2.8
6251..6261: 4.1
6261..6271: 2.8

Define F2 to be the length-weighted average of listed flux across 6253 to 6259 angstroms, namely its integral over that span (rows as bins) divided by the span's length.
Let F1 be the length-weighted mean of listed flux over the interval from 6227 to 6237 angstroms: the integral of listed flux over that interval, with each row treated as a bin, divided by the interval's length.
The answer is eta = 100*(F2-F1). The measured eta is -5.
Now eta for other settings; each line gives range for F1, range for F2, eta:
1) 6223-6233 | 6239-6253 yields -3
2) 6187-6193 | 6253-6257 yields -16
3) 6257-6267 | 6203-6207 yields 11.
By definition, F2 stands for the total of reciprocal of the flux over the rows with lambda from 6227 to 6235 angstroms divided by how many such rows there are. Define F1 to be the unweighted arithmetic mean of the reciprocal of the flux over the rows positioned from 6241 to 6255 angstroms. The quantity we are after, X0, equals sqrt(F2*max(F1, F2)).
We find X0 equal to 0.94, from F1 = 0.945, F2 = 0.934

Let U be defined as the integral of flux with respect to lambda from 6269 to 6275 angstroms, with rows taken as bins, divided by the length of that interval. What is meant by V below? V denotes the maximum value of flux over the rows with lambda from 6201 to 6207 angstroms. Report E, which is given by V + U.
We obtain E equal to 2.37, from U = 1.10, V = 1.27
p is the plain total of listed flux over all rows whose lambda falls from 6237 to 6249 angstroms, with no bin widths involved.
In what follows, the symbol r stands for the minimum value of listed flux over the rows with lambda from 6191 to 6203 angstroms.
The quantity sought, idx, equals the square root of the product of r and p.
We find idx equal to 2.65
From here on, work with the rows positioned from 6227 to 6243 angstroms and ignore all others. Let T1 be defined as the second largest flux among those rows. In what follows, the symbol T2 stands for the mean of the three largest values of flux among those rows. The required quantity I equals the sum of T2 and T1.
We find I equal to 2.31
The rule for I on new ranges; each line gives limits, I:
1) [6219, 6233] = 2.28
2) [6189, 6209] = 2.69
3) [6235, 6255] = 2.35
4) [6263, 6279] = 2.50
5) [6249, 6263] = 2.17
